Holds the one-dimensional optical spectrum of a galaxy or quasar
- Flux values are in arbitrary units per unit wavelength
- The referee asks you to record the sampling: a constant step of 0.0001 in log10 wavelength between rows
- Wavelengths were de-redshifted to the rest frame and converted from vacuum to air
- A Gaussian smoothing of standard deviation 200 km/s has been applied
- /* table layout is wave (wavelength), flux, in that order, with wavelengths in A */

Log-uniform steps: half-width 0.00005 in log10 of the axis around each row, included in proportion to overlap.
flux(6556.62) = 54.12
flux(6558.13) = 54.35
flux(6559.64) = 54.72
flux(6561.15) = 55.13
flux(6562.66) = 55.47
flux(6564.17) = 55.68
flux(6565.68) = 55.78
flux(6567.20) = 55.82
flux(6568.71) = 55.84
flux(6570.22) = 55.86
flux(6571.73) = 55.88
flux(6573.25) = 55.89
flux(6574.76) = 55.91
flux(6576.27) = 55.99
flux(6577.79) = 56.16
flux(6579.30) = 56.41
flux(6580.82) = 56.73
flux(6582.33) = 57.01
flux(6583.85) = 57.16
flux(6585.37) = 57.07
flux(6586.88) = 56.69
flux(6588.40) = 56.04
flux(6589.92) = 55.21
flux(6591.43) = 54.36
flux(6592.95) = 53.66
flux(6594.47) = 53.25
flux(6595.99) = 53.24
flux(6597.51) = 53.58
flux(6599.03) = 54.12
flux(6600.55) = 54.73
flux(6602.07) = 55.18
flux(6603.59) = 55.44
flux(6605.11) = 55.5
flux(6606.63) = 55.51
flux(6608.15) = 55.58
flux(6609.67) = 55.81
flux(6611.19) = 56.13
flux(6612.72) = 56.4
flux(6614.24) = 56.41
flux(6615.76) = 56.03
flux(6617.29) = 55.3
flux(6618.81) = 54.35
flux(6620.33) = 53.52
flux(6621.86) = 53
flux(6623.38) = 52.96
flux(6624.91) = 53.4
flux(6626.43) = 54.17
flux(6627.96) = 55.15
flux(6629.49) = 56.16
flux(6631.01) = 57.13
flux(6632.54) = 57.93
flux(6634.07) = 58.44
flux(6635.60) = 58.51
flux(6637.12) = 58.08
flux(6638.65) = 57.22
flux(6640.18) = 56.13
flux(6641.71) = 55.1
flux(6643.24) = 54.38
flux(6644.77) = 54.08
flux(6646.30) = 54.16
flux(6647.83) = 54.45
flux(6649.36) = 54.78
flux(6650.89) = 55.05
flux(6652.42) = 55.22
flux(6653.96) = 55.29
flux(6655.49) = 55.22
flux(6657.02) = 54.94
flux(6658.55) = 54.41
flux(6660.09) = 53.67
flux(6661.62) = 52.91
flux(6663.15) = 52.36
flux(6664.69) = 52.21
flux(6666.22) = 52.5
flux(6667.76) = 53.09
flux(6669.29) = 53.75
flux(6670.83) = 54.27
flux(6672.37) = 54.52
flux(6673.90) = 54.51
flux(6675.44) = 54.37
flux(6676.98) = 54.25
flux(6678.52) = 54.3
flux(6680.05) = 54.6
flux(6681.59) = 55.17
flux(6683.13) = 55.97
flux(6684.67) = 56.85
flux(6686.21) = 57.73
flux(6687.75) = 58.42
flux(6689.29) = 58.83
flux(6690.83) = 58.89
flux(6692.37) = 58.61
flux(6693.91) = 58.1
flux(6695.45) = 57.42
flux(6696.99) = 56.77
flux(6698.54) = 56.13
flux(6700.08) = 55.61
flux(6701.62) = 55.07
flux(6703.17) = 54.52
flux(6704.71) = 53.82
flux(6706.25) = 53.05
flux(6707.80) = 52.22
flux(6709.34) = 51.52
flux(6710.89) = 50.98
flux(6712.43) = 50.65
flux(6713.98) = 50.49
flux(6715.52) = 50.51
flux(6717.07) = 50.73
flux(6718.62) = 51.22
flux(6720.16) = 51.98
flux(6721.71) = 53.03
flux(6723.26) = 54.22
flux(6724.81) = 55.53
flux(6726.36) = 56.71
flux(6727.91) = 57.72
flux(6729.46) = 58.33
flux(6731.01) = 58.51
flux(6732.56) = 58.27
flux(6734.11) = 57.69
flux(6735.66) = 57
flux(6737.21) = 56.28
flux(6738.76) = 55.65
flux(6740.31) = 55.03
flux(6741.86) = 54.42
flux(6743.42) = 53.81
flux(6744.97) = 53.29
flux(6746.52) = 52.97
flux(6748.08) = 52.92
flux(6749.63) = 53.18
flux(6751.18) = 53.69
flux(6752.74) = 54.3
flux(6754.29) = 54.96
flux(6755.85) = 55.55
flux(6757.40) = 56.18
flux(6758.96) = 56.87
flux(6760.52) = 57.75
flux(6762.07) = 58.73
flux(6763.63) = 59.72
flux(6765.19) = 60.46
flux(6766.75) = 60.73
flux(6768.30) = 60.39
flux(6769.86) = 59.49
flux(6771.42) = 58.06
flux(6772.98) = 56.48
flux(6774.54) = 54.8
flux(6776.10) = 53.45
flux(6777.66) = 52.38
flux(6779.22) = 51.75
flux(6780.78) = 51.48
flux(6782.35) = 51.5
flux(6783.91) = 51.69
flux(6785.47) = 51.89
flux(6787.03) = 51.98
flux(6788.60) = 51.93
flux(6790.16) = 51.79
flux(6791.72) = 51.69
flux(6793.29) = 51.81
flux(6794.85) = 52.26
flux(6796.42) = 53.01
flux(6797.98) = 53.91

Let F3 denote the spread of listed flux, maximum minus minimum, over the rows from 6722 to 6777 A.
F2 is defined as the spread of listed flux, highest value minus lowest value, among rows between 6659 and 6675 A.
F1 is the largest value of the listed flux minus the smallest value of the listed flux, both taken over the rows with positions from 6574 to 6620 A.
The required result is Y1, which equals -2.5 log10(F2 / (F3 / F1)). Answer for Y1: -0.2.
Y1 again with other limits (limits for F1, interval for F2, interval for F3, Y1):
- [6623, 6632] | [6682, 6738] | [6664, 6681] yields -2.9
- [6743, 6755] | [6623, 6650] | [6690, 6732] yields -0.3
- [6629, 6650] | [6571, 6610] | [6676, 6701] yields -1.4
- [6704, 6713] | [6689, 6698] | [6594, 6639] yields -0.2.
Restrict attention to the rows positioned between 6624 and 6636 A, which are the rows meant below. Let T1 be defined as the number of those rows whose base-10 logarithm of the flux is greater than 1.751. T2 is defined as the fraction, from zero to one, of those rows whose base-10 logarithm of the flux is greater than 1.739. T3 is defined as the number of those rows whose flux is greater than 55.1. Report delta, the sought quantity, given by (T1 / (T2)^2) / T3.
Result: 1.19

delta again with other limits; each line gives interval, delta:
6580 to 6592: 0.93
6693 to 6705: 1.07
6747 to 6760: 1.33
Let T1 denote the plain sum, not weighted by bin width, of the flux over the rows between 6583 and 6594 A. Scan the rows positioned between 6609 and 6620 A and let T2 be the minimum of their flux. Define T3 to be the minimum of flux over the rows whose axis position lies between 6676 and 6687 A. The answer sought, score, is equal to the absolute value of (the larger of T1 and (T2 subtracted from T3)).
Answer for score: 390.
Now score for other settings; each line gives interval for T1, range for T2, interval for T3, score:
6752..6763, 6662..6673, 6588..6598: 394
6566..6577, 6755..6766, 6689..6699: 391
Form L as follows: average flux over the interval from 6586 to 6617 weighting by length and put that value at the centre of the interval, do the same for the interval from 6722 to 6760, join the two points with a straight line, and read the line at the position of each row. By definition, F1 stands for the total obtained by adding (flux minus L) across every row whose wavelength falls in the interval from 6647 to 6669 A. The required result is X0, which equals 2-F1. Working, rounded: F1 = -18.1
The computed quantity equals 20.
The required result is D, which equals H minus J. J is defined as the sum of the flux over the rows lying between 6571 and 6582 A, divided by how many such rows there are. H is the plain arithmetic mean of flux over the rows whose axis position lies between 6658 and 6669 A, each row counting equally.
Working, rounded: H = 53.02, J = 56.1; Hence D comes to -3.1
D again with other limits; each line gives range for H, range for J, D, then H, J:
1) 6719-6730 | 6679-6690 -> -1.4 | 55.36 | 56.8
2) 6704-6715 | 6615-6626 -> -2.3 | 51.82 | 54.1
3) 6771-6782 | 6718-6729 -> -0.3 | 54.06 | 54.3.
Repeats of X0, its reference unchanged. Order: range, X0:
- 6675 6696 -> -16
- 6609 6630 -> 6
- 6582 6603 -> 3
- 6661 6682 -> 24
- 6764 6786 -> 6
